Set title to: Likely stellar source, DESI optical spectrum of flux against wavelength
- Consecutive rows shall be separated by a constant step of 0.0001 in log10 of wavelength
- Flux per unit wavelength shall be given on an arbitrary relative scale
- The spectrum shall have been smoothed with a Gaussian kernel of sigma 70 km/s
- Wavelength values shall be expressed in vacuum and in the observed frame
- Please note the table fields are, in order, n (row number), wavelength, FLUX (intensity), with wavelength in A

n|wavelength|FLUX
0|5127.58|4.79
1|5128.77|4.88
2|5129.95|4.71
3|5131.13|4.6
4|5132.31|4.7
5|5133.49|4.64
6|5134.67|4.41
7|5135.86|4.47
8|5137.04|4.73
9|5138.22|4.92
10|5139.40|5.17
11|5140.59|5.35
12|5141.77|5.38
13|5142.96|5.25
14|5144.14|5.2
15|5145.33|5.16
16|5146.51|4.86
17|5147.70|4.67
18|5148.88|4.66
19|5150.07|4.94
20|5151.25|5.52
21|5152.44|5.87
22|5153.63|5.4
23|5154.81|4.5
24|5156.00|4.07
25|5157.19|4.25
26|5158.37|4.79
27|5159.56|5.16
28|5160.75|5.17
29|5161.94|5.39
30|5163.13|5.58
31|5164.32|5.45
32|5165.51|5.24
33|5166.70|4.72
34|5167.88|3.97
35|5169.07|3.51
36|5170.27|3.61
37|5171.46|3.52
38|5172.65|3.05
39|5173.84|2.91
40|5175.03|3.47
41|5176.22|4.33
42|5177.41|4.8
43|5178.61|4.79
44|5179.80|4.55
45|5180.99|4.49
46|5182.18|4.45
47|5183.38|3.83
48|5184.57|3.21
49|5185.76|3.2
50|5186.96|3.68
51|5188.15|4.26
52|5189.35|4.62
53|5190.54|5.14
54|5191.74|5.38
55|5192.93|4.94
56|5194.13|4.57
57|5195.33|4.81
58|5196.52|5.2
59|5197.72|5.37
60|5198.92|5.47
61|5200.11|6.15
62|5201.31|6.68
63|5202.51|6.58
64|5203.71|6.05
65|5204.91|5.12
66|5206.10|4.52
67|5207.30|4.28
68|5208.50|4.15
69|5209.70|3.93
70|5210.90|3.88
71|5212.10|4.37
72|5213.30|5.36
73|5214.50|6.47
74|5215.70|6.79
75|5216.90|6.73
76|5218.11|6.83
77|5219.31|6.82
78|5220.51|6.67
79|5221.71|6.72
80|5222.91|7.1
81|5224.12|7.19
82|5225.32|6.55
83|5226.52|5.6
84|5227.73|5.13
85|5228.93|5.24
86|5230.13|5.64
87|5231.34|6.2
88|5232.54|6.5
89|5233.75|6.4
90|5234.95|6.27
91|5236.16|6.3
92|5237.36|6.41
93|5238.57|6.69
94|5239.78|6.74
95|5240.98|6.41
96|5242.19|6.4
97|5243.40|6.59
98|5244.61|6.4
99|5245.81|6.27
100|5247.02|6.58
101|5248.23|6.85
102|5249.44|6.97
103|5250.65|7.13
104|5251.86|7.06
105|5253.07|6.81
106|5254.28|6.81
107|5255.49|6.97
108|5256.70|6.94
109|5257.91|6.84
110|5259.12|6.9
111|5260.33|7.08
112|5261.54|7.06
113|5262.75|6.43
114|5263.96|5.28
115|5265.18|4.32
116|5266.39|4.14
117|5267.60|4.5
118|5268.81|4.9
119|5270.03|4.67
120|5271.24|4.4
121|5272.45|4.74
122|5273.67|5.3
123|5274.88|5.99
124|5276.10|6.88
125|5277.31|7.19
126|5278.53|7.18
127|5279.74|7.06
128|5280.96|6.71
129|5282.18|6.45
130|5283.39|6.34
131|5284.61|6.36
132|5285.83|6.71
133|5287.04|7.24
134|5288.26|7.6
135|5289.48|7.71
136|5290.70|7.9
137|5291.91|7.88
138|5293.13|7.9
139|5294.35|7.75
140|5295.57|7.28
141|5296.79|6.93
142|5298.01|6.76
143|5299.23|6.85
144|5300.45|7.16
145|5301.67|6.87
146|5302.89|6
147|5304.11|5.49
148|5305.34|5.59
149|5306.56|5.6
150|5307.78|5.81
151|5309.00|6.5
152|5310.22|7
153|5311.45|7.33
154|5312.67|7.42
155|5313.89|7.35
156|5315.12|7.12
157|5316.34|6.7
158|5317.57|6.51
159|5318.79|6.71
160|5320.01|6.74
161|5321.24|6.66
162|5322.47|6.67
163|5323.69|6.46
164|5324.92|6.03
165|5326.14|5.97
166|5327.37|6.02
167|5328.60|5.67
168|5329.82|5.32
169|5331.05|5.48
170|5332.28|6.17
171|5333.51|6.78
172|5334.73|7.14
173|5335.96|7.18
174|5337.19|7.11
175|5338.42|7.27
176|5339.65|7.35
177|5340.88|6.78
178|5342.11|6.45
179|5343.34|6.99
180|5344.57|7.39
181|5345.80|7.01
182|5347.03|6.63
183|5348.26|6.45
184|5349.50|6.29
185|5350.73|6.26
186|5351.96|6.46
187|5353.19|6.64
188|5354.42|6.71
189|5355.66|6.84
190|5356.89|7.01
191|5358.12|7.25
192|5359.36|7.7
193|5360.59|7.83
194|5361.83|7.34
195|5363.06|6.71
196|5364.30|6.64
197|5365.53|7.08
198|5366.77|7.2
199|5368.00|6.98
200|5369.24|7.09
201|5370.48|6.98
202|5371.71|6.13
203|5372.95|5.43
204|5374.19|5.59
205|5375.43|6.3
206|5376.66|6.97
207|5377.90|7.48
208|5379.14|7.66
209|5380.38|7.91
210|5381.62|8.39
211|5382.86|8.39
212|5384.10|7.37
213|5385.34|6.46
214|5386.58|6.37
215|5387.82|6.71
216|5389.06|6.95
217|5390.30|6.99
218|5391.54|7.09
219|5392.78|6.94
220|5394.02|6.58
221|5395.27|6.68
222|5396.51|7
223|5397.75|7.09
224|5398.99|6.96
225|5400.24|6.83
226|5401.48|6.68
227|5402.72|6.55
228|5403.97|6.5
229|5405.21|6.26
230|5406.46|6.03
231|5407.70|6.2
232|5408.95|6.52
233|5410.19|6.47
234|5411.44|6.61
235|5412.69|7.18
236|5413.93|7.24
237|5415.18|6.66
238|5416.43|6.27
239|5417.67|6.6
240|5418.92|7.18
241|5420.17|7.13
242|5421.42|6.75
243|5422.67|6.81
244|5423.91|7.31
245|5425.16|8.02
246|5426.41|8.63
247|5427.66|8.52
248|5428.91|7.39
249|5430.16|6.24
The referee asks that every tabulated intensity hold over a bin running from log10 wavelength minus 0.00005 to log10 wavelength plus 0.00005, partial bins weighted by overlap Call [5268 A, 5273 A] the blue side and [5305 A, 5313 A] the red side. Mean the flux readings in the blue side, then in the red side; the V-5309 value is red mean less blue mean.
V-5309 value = 1.79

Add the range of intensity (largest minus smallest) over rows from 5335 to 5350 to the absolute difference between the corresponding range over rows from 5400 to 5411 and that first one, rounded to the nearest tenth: 1.4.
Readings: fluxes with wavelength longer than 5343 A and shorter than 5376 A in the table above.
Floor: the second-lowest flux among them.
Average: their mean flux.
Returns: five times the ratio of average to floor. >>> 6.1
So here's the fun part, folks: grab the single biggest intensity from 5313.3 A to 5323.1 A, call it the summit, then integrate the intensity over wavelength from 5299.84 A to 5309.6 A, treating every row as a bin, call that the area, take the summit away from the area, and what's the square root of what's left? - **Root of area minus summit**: 7.2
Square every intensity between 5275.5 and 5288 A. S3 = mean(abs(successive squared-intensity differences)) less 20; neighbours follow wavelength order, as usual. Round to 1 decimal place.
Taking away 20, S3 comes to -16.9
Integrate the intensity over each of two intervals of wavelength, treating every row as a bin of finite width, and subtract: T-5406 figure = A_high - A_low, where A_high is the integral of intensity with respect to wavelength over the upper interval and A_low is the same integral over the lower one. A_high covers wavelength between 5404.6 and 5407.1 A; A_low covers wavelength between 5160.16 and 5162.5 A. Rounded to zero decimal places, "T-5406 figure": 3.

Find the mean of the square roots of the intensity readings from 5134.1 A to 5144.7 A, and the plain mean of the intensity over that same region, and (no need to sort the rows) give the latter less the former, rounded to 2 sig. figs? 2.8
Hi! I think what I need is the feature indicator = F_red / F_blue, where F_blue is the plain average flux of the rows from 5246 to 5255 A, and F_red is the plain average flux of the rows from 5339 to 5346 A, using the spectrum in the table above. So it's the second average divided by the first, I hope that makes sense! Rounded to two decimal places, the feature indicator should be 1.02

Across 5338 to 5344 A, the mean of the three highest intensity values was 7.20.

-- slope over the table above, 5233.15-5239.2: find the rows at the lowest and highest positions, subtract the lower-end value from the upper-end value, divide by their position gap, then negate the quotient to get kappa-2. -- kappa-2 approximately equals -0.06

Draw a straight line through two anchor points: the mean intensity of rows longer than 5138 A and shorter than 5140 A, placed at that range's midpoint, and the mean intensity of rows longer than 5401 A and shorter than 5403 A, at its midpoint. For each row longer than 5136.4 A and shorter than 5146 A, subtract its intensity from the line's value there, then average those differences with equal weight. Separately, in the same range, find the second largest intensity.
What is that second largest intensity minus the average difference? 5.4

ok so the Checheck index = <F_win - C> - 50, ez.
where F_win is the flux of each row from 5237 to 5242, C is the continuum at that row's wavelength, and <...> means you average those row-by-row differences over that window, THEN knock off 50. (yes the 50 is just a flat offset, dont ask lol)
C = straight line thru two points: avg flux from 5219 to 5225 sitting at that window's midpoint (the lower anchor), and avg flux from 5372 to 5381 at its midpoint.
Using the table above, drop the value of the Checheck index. -50.32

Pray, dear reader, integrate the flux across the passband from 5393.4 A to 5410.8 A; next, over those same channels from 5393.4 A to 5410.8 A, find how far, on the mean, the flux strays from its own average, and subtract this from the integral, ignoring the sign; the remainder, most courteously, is 115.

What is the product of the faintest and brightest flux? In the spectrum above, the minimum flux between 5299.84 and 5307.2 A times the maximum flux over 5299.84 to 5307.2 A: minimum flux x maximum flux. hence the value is 39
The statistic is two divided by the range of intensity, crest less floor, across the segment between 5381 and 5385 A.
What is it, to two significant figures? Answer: 2.0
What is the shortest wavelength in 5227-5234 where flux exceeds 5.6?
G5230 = 5230.13 A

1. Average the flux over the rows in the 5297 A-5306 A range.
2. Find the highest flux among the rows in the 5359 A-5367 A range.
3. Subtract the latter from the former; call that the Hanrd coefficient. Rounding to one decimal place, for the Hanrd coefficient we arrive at -1.4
